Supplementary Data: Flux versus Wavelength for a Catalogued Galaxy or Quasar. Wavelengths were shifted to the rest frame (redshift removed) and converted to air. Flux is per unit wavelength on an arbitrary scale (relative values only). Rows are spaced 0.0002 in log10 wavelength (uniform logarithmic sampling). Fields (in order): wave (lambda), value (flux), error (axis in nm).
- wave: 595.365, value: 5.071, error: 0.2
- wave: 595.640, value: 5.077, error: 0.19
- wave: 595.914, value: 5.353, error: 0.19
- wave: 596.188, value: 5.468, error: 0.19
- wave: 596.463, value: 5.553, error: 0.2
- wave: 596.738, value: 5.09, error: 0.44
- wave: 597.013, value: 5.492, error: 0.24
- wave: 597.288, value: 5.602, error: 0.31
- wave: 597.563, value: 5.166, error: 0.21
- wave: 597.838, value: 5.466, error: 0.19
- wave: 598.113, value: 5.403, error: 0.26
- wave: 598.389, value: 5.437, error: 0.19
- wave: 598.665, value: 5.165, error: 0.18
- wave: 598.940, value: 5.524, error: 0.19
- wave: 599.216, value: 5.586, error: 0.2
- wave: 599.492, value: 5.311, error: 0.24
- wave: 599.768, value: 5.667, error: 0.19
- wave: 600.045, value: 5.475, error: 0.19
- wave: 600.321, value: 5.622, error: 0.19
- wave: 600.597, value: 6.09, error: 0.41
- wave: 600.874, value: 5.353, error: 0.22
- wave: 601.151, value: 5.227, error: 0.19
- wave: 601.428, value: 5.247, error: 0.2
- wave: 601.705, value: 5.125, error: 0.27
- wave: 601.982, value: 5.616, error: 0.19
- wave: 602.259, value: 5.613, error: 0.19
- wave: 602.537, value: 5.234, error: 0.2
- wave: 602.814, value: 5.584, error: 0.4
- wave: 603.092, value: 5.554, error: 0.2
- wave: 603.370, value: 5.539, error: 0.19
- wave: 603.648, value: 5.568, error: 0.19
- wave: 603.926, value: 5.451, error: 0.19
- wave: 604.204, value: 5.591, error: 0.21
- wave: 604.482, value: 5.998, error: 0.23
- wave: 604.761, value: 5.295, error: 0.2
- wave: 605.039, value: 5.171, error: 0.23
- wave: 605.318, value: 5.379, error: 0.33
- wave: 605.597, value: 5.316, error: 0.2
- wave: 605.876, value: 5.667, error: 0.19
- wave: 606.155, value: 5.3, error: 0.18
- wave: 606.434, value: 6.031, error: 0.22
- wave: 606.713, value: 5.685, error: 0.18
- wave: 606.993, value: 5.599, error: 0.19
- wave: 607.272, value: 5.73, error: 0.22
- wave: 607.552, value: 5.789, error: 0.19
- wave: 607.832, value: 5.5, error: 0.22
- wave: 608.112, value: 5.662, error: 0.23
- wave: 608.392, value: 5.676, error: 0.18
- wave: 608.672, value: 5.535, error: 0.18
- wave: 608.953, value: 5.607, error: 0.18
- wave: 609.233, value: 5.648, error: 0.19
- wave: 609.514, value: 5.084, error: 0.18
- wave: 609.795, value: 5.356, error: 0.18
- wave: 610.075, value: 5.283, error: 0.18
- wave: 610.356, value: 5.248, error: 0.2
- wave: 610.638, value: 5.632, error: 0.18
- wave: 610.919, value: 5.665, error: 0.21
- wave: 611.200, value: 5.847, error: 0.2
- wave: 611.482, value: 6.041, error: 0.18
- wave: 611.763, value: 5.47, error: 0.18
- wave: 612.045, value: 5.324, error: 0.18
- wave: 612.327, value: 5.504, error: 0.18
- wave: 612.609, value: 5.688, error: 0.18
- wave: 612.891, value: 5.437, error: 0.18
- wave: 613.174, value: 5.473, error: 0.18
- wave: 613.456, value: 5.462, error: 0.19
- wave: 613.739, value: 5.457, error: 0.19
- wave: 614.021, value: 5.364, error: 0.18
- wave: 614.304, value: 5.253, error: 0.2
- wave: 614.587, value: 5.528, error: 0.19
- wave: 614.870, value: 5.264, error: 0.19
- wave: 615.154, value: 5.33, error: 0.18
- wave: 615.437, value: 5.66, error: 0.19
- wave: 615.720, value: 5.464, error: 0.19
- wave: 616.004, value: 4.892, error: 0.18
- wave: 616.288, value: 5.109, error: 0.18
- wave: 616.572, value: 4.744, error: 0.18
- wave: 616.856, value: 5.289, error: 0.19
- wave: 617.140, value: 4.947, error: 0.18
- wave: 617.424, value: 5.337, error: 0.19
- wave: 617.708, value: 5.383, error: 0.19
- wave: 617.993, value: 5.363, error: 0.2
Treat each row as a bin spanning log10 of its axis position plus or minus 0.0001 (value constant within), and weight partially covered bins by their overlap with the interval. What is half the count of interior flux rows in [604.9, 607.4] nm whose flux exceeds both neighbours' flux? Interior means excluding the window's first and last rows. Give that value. 1.5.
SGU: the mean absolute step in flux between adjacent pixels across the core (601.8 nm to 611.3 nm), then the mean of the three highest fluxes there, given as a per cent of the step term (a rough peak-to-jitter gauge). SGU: 2849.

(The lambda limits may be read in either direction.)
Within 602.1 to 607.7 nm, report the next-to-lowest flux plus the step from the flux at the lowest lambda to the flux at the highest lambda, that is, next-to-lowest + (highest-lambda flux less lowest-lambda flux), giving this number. 5.41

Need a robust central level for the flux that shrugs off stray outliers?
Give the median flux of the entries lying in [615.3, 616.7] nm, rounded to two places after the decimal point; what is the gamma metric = 5.11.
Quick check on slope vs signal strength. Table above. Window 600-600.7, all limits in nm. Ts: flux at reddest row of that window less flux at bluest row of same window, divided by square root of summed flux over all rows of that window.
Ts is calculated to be 0.15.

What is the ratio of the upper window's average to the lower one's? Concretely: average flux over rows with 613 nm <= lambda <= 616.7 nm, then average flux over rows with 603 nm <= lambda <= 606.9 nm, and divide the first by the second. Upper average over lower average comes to 0.96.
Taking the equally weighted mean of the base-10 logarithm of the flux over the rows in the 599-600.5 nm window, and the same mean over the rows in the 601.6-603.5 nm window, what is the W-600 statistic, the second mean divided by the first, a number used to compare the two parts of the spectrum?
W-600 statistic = 0.99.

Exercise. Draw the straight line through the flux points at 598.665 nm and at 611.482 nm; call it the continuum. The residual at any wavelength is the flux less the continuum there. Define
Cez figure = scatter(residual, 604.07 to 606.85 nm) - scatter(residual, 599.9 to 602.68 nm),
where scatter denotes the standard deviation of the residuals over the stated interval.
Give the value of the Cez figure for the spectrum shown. -0.013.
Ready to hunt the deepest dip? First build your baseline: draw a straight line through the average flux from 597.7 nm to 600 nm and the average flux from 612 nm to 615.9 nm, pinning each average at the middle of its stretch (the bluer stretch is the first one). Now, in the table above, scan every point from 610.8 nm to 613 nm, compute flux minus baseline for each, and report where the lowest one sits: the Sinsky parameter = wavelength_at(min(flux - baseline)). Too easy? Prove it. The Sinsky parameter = 612.045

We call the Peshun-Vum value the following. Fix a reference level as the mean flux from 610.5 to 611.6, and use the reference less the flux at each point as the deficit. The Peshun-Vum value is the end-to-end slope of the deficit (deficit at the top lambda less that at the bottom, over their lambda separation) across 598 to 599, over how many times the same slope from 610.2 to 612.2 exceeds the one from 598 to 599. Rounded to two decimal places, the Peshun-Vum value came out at -0.48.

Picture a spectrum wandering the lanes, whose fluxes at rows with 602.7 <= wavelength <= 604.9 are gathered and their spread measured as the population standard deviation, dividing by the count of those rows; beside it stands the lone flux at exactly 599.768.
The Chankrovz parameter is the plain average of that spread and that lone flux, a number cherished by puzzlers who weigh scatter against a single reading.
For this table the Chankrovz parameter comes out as 2.93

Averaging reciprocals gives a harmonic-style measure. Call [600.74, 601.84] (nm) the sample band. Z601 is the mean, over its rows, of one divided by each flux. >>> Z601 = 0.191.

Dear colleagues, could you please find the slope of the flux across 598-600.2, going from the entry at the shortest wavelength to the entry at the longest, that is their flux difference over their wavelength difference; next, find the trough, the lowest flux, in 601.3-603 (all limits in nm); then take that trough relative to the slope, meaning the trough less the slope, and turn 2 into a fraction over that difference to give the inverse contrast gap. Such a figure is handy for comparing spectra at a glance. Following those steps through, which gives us 0.393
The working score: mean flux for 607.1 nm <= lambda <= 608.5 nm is 5.67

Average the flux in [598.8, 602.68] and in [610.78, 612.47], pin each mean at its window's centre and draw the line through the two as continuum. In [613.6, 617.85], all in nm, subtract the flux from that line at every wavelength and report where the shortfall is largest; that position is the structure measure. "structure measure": 616.572 nm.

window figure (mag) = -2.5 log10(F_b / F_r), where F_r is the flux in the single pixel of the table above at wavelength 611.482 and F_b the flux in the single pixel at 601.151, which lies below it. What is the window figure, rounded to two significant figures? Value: 0.16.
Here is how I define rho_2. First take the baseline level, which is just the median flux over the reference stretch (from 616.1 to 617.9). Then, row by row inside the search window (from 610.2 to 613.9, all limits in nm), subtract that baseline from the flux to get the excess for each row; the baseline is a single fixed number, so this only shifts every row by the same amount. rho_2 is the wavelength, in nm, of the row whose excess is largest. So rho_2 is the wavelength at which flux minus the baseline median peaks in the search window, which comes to 611.482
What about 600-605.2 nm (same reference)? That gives 600.597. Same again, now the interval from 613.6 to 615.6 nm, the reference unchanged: 615.437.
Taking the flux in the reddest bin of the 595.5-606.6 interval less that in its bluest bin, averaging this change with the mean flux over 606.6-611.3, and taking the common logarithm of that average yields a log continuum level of 0.513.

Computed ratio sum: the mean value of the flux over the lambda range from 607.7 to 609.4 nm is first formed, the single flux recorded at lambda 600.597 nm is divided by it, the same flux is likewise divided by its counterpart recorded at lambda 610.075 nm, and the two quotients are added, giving 2.24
